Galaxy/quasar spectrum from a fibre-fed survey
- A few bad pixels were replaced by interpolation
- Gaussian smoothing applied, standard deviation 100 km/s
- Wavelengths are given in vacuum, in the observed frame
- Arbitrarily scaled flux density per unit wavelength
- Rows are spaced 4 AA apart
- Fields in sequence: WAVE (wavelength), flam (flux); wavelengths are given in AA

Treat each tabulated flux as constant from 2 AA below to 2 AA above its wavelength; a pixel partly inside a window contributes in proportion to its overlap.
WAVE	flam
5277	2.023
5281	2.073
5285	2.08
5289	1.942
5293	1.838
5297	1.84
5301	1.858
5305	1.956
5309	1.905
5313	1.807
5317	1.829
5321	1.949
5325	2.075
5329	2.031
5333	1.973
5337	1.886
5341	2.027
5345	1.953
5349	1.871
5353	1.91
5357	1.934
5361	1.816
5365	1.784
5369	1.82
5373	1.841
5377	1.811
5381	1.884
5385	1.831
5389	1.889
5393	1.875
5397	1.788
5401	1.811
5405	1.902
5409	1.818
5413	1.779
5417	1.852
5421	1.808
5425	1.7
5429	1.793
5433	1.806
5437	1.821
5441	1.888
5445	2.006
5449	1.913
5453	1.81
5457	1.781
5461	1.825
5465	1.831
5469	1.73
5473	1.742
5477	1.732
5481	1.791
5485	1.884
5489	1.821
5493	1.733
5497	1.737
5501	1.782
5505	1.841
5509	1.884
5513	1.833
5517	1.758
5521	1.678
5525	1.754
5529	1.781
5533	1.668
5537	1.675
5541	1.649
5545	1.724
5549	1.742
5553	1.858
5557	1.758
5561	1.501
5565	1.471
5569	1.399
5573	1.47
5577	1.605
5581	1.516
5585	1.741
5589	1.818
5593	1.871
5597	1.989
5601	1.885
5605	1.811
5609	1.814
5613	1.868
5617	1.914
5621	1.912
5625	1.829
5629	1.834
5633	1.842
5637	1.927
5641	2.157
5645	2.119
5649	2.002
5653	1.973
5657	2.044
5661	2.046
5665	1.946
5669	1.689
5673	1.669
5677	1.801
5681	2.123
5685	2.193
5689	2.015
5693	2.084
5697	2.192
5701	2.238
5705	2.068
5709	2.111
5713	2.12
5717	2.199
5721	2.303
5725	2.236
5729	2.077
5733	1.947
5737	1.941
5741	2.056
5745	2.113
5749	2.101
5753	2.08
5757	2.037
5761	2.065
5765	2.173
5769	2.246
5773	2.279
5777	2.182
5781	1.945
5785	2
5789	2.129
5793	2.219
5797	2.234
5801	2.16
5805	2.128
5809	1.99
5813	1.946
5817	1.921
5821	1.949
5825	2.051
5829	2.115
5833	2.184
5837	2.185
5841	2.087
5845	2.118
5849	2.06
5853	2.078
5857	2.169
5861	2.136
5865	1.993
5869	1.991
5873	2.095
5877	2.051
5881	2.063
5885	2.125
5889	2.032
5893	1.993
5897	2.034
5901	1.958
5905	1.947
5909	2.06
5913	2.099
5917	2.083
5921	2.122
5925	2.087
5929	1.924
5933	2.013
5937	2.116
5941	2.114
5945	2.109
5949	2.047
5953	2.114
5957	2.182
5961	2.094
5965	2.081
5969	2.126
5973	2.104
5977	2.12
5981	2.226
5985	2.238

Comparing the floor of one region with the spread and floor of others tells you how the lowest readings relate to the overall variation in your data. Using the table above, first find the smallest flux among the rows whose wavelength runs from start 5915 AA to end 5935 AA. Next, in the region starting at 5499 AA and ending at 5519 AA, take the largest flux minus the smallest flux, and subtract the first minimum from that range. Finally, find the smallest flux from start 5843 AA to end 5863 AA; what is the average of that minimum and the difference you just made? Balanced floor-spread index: 0.131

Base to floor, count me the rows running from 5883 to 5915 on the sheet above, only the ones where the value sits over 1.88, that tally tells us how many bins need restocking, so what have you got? 8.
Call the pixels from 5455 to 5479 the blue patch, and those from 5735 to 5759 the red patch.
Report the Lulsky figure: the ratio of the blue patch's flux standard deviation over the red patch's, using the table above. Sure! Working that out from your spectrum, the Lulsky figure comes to 0.74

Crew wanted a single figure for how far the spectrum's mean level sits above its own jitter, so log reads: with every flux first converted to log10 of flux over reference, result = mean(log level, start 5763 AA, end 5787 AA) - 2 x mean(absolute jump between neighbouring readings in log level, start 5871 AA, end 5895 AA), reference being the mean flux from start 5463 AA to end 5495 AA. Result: 0.057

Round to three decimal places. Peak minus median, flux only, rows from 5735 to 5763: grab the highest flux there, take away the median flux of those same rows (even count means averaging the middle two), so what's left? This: 0.048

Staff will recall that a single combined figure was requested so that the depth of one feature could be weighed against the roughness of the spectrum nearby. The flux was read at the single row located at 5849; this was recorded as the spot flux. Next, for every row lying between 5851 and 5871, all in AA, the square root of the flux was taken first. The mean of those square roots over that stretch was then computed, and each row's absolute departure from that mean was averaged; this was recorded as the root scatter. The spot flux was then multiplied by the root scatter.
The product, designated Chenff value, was 0.047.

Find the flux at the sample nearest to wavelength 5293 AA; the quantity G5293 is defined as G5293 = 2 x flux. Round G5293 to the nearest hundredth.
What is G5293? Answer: 3.68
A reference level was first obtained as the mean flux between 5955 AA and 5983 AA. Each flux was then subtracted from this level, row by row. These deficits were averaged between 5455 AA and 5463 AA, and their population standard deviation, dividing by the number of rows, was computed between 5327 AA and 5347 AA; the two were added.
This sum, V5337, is 0.38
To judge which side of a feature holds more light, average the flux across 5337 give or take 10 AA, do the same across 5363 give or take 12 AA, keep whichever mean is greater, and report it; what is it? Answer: 1.97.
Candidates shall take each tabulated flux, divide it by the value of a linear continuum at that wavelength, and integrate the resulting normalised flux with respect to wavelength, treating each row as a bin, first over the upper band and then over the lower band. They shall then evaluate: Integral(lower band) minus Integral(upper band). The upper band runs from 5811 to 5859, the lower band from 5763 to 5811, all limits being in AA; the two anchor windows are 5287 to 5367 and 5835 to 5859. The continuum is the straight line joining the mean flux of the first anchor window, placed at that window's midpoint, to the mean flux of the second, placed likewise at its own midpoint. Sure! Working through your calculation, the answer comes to 2.0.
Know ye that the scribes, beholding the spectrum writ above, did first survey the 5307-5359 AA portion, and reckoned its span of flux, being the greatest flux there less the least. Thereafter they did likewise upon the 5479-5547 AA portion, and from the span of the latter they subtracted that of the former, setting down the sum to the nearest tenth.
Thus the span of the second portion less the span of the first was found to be 0.0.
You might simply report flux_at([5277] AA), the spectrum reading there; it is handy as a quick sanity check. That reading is 2.023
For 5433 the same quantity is 1.806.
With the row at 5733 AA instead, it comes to 1.947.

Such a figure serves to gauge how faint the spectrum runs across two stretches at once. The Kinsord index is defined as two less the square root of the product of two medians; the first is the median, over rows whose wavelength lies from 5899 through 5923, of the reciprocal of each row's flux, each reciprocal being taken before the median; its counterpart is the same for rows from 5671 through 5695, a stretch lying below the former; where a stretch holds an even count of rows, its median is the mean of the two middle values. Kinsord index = 1.51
